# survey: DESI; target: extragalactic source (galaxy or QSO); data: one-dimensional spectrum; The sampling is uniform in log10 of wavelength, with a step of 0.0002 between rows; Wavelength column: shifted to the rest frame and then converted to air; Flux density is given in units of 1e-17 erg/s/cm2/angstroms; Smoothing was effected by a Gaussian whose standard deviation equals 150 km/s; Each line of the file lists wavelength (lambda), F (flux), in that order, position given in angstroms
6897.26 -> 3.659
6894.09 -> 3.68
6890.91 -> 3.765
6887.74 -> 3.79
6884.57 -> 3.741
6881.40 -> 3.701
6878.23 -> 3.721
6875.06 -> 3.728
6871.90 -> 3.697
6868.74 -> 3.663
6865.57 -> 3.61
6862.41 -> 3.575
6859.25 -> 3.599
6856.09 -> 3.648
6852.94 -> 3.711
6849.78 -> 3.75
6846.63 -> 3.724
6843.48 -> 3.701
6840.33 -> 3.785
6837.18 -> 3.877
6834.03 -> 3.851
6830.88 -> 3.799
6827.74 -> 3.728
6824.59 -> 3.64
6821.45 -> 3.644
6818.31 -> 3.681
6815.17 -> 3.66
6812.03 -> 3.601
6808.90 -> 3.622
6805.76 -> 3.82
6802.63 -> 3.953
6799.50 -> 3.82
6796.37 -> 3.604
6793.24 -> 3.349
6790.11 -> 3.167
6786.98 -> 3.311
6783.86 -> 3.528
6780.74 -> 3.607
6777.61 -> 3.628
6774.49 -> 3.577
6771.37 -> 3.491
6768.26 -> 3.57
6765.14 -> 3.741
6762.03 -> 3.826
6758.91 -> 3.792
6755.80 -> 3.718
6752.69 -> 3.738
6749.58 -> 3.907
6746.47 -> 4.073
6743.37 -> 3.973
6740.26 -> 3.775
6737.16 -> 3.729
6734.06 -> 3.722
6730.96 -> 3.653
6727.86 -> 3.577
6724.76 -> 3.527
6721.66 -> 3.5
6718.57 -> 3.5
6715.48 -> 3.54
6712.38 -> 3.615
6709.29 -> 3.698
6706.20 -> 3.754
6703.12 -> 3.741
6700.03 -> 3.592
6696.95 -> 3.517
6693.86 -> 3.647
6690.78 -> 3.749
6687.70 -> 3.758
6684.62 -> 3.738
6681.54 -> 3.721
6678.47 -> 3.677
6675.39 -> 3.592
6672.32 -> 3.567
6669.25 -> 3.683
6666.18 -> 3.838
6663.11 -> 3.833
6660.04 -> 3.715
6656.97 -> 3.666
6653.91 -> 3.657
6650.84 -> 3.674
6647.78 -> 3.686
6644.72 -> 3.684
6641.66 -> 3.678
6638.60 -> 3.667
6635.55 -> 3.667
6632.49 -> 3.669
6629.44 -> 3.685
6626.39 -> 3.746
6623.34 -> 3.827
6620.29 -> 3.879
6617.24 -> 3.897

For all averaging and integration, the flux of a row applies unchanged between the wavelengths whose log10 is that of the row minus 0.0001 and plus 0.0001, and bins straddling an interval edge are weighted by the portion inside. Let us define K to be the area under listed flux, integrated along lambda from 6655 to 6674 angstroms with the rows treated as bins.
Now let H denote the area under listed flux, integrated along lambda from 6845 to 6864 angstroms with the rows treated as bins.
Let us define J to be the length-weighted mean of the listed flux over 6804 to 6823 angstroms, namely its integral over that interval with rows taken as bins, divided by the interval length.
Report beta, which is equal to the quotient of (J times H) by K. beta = 3.6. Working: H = 69.7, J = 3.67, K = 70.6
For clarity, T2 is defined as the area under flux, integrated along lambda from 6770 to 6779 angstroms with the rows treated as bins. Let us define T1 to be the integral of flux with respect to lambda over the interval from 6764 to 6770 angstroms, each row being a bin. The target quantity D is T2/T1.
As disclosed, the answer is 1.5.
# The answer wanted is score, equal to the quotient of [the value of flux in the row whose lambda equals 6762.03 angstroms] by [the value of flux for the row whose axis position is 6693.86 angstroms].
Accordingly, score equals 1.05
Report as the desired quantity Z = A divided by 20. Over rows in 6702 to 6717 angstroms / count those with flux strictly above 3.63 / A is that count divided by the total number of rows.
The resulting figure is 0.030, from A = 0.6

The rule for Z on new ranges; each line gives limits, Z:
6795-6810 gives 0.030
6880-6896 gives 0.050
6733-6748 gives 0.050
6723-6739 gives 0.030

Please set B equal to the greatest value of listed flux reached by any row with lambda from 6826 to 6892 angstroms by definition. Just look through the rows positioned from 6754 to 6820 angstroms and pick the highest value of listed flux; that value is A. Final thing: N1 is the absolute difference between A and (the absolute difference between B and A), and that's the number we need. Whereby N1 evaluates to 3.88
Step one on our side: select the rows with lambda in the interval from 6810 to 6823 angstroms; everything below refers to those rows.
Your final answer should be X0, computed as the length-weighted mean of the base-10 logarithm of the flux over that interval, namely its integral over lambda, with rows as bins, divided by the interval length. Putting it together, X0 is 0.562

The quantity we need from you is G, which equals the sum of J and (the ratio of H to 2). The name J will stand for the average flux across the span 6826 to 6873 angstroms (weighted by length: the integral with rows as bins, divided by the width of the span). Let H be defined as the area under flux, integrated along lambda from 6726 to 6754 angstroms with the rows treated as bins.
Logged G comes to 57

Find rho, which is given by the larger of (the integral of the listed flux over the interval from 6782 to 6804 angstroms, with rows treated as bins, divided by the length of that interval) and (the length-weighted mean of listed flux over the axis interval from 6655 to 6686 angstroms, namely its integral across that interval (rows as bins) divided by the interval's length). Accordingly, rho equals 3.703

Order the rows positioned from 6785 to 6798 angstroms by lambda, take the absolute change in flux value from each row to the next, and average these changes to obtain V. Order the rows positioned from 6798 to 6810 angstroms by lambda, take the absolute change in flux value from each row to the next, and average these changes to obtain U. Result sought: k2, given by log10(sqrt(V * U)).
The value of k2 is -0.76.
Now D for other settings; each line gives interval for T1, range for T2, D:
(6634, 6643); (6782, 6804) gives 2.4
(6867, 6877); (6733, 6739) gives 0.6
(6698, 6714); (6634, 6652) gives 1.1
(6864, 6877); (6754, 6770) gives 1.2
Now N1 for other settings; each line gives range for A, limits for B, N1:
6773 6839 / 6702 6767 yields 3.83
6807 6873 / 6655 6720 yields 3.84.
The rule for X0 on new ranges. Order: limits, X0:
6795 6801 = 0.570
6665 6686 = 0.566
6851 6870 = 0.560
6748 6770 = 0.574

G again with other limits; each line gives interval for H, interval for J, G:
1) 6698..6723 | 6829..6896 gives 49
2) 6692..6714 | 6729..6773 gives 44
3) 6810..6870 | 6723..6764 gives 115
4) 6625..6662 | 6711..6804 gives 72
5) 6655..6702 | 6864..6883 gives 90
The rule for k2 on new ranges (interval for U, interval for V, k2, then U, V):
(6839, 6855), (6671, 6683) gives -1.33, 0.04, 0.051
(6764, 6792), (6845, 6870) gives -1.18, 0.11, 0.041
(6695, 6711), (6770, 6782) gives -1.21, 0.07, 0.053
